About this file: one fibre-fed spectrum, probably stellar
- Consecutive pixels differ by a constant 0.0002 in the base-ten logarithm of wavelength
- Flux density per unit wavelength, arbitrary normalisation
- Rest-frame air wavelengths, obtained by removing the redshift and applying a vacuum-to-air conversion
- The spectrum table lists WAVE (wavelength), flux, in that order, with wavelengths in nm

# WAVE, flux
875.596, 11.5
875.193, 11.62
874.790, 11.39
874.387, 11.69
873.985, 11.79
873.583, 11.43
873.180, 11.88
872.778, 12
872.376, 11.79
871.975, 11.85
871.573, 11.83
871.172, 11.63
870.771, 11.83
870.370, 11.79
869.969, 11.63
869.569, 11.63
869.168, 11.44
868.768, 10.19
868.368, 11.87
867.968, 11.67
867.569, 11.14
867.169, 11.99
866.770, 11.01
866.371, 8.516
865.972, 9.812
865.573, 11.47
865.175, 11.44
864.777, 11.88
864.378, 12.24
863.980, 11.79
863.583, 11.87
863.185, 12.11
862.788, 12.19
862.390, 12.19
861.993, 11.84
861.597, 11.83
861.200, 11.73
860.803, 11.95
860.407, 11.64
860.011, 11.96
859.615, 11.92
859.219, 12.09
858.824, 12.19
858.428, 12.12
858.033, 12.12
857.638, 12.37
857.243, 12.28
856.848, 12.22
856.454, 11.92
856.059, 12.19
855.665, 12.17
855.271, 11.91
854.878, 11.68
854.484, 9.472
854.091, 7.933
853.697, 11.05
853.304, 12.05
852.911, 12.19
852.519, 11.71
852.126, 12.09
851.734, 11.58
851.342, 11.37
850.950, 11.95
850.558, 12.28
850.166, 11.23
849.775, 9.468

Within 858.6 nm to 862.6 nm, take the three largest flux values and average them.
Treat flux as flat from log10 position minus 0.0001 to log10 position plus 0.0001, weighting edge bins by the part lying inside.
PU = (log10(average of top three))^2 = 1.18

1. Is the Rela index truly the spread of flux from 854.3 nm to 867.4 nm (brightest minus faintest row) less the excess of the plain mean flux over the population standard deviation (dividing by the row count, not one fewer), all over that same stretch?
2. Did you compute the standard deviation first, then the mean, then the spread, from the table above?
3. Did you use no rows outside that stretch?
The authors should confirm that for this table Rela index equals -7.0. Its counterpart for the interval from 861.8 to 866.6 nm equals -6.6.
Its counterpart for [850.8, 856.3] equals -5.9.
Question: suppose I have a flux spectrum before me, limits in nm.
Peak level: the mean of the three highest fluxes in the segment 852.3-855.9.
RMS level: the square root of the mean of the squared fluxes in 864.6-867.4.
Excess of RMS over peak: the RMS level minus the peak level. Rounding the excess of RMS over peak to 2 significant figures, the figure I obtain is -1.2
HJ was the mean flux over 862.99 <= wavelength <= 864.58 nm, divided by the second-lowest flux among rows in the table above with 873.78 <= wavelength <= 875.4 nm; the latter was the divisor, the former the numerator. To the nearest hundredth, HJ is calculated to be 1.03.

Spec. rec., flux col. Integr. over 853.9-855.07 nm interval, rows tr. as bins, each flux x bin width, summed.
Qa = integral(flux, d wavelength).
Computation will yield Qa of 11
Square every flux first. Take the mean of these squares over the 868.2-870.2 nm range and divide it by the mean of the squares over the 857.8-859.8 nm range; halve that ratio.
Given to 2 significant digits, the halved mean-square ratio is 0.44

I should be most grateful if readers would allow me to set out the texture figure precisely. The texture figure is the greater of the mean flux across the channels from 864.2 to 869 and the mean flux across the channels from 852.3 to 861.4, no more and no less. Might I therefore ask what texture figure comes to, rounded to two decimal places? 11.69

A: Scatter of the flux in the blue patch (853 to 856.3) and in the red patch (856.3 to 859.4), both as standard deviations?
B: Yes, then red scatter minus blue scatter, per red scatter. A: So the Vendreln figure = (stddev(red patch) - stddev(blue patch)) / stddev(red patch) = -10.5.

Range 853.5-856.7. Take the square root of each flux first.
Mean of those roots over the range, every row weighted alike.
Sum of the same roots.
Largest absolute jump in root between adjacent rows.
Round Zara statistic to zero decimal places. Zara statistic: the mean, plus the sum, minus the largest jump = 29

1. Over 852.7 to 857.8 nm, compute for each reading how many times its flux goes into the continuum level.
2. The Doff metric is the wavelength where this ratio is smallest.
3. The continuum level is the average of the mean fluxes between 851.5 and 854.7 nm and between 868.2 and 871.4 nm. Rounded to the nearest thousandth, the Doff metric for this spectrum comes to 857.638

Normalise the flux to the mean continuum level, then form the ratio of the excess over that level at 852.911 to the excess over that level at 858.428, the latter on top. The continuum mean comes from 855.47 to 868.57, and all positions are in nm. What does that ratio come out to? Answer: 0.84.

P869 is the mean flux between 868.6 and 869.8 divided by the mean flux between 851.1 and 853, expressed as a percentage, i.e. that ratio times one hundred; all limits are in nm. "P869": 94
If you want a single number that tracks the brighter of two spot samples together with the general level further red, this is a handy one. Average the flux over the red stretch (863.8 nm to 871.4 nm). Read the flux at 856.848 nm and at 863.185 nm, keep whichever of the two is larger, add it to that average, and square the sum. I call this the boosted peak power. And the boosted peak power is 554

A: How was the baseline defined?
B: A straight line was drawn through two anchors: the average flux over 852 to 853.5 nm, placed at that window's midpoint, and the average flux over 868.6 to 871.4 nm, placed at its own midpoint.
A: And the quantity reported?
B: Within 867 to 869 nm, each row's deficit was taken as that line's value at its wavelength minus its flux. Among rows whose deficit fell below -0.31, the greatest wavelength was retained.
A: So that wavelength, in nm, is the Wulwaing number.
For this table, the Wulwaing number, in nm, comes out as 868.368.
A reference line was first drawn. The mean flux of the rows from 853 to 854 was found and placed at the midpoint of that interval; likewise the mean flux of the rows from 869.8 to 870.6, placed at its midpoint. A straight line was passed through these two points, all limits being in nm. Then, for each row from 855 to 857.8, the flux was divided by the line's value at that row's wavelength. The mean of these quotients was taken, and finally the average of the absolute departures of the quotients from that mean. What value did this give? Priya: 0.011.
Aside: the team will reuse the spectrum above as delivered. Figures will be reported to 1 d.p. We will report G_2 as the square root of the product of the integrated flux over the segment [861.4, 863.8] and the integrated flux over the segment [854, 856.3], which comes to 27.1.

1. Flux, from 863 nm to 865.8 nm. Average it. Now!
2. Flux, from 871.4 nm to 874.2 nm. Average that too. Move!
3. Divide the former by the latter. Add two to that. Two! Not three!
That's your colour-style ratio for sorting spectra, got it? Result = 3.00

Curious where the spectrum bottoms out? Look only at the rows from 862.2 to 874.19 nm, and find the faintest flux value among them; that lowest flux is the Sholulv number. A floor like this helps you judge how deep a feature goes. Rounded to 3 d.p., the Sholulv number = 8.516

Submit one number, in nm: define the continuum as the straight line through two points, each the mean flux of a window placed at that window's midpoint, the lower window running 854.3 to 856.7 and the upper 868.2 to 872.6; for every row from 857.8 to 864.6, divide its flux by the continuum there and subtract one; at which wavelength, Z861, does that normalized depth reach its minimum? 860.407 nm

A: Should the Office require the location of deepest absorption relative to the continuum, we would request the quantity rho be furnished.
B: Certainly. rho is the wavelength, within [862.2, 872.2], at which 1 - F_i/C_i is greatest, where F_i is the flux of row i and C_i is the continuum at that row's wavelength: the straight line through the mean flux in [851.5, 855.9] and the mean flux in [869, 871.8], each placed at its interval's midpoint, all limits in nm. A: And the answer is 866.371 nm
